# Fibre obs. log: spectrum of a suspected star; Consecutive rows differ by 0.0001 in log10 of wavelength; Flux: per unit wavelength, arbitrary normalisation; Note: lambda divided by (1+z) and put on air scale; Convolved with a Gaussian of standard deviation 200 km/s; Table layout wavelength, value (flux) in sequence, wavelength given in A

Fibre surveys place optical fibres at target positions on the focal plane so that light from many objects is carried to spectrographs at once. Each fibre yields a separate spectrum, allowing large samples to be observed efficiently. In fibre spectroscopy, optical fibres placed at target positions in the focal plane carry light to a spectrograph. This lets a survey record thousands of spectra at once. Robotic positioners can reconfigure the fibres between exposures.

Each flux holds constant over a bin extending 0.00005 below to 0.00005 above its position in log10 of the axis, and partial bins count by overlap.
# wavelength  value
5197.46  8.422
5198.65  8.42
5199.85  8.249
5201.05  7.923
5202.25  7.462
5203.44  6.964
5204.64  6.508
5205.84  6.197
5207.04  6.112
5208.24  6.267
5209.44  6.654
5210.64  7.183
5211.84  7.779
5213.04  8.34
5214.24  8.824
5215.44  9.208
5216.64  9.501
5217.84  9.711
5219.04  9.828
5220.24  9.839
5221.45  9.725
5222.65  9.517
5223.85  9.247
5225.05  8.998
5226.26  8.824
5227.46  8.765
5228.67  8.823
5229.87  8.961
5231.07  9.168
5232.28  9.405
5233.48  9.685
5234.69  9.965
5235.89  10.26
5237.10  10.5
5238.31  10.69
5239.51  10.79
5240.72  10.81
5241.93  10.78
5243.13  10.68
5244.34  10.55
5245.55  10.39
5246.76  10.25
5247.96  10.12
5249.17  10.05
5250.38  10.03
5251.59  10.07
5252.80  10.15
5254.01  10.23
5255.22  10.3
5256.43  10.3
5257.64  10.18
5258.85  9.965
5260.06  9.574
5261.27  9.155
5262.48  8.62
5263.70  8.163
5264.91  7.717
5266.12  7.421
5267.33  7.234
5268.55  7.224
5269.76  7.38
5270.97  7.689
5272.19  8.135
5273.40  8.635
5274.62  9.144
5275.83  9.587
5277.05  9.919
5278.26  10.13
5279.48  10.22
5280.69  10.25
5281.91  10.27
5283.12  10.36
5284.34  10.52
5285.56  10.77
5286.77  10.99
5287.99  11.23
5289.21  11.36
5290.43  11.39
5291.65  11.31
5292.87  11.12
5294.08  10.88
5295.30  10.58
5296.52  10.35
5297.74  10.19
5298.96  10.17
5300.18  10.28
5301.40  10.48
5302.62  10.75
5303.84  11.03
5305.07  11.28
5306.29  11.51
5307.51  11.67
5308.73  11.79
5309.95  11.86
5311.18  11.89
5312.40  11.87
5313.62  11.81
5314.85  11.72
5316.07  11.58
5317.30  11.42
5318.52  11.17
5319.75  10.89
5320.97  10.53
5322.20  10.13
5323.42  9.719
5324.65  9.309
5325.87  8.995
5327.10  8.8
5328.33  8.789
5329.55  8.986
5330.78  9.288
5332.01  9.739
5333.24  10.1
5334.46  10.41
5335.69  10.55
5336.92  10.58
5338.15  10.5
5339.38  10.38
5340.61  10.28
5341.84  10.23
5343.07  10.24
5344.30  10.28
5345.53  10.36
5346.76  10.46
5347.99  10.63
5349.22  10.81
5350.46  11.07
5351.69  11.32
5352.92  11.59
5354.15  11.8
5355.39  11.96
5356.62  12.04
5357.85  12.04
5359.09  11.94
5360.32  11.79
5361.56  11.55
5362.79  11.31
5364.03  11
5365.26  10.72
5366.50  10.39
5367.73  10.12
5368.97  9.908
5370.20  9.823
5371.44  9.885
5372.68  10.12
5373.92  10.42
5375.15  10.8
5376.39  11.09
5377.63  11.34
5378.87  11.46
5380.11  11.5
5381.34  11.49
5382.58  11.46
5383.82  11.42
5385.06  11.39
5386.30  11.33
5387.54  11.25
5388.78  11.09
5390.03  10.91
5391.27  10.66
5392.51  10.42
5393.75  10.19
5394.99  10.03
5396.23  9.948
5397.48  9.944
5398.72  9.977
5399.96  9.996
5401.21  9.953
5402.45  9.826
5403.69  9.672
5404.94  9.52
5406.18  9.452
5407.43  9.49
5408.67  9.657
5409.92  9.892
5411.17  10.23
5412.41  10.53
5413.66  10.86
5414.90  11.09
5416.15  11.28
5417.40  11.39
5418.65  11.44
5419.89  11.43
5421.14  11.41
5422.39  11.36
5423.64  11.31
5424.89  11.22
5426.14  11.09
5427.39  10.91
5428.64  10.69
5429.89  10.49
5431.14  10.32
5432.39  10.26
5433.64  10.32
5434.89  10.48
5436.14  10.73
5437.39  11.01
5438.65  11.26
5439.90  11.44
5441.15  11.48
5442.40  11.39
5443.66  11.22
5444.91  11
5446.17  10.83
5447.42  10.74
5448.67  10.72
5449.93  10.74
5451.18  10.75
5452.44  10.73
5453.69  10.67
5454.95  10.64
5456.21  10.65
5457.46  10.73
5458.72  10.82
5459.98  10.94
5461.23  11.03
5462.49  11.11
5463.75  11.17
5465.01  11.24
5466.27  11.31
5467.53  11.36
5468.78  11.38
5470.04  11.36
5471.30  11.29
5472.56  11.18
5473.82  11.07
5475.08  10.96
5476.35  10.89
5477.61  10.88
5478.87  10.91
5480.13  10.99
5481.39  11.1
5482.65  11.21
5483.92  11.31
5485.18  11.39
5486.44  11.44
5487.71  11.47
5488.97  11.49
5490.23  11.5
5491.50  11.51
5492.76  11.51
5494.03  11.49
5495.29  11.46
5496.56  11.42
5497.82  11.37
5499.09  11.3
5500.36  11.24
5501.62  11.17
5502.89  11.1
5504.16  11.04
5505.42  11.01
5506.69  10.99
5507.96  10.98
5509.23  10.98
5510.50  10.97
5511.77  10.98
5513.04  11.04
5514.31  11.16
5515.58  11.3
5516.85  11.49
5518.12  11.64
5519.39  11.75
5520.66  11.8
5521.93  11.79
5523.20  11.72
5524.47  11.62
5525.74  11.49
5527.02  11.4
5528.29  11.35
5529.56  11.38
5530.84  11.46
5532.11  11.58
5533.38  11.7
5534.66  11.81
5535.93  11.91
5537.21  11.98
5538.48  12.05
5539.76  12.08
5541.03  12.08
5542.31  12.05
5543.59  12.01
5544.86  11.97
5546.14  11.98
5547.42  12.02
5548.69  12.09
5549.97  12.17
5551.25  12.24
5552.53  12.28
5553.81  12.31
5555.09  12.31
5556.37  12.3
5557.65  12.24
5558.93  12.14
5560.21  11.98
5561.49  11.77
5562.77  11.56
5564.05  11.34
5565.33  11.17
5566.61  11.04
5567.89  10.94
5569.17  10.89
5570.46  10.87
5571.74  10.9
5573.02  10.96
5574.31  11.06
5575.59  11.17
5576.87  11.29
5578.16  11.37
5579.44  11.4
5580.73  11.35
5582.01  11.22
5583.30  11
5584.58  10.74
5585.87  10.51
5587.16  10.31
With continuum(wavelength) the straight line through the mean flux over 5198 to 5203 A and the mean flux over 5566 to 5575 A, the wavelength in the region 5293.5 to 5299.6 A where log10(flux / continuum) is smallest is 5298.96 A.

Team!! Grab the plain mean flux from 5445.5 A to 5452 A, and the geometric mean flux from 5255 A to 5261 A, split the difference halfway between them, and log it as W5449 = 10.4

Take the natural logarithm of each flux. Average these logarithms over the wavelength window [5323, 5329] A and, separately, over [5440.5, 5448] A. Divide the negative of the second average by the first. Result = -1.09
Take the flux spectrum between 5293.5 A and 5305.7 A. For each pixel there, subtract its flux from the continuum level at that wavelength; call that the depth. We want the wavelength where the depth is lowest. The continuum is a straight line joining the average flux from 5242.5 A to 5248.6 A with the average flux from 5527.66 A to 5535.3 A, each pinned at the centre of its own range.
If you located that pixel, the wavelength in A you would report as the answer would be 5305.07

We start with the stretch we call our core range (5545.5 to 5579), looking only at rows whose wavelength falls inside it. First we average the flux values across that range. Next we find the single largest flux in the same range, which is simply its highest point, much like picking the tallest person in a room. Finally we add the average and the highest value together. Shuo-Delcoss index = 23.9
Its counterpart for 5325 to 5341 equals 20.4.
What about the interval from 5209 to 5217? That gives 17.7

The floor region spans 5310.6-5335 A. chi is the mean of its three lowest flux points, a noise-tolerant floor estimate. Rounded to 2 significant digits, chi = 8.9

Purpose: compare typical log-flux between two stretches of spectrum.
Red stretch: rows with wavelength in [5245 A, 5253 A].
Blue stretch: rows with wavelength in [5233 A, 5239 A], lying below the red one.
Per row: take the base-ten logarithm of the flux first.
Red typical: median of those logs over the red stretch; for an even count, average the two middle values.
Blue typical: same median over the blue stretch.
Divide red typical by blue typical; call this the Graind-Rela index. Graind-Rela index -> 0.99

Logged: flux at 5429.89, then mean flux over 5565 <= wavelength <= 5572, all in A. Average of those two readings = 10.7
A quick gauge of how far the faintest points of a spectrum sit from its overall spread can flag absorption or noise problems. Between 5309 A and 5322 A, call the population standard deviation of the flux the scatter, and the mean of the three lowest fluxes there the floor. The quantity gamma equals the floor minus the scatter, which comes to 10.4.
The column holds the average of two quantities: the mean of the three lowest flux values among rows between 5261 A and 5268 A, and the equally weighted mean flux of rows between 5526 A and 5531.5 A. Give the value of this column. 9.4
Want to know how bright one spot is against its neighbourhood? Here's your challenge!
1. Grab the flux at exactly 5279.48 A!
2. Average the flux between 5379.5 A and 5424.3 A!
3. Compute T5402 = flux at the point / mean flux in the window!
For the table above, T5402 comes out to 0.961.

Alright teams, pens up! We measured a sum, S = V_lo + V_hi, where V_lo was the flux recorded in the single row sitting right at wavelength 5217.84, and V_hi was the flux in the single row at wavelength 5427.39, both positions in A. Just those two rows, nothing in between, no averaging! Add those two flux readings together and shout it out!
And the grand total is 20.6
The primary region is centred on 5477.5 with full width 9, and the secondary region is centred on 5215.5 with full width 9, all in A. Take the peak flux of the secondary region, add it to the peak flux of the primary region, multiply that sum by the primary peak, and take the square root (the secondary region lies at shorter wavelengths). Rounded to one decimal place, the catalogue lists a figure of 15.2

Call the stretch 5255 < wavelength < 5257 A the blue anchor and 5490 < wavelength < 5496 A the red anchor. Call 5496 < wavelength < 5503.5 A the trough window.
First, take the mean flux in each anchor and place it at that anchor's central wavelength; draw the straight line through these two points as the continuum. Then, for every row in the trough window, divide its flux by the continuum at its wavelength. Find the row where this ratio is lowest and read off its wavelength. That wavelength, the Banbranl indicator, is 5502.89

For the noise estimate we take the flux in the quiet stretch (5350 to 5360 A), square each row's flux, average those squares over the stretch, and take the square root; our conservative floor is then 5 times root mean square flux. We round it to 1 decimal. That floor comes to 58.6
